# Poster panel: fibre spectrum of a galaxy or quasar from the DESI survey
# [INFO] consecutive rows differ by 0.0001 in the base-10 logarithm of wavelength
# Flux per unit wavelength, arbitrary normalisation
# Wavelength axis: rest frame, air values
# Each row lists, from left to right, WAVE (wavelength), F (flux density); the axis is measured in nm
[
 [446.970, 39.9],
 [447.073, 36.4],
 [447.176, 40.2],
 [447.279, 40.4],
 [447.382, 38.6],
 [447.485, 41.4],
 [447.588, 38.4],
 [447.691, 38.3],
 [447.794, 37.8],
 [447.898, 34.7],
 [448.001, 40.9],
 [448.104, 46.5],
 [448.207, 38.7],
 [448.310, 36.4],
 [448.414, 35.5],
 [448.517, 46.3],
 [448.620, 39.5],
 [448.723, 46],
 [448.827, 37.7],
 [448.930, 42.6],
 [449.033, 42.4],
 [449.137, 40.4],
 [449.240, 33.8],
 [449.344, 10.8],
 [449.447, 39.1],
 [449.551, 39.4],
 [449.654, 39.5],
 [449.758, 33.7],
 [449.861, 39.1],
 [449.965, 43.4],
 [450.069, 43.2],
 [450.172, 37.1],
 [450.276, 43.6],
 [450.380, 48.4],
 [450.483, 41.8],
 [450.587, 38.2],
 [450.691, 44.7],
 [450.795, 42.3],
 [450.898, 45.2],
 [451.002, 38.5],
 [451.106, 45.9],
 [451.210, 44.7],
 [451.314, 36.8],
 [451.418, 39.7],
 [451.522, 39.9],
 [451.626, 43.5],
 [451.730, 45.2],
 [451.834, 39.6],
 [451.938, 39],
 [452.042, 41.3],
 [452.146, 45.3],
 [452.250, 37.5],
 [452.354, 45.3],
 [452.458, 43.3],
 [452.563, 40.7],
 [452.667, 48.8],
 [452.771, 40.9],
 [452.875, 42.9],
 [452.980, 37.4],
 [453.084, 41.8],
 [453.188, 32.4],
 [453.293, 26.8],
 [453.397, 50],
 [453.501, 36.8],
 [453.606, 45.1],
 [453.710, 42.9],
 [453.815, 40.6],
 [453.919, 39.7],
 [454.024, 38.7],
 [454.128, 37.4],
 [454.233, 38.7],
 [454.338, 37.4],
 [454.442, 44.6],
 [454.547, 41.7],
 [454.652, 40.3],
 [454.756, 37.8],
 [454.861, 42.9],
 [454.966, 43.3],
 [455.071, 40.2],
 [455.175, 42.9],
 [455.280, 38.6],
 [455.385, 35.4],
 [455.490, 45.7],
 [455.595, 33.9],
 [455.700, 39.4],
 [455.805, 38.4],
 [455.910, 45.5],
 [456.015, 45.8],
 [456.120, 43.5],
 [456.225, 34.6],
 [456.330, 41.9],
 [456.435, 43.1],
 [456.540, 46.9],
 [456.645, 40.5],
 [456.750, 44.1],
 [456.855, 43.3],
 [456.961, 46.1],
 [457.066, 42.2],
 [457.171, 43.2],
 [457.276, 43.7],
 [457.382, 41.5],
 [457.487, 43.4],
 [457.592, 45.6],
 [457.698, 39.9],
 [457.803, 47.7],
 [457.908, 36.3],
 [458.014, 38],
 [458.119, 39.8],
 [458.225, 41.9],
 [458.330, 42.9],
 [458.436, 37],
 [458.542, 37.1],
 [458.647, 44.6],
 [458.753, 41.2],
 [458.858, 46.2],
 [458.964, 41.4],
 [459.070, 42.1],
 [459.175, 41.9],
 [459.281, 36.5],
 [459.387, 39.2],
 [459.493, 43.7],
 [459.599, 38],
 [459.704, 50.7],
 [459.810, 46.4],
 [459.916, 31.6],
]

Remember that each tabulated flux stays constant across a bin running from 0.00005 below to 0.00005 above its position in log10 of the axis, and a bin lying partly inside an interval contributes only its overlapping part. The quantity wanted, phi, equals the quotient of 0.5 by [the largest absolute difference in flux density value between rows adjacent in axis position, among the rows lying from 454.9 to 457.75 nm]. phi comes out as 0.042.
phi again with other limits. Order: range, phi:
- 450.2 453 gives 0.062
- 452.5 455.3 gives 0.022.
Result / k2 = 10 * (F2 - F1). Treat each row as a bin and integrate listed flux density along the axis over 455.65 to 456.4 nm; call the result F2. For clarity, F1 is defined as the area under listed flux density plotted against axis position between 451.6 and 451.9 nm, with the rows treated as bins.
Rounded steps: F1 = 13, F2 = 31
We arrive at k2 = 183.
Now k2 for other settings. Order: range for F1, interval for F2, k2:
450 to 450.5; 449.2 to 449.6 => -92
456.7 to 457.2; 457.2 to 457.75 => 16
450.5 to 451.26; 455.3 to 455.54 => -228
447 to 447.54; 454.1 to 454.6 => -13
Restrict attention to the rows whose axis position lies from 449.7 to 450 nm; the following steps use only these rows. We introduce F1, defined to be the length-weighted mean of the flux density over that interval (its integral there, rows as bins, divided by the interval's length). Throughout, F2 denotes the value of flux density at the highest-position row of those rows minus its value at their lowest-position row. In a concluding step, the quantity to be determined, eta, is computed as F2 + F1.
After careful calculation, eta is 48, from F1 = 38.5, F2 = 10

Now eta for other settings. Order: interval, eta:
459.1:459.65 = 36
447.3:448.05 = 41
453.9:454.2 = 36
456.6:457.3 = 47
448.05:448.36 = 31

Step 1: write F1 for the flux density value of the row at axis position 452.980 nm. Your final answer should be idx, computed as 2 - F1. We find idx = -35.4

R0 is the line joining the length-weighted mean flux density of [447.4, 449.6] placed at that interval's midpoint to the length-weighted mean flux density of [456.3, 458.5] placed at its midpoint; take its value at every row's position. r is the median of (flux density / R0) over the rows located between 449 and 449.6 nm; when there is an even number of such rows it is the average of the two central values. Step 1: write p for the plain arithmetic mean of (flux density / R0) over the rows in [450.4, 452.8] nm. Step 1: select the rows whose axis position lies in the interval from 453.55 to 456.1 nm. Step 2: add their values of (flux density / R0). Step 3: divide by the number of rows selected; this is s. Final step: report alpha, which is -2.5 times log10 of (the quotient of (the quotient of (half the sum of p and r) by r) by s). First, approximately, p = 1.06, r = 1.01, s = 0.99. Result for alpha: -0.04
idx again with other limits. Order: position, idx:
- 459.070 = -40.1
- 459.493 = -41.7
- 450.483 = -39.8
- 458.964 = -39.4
